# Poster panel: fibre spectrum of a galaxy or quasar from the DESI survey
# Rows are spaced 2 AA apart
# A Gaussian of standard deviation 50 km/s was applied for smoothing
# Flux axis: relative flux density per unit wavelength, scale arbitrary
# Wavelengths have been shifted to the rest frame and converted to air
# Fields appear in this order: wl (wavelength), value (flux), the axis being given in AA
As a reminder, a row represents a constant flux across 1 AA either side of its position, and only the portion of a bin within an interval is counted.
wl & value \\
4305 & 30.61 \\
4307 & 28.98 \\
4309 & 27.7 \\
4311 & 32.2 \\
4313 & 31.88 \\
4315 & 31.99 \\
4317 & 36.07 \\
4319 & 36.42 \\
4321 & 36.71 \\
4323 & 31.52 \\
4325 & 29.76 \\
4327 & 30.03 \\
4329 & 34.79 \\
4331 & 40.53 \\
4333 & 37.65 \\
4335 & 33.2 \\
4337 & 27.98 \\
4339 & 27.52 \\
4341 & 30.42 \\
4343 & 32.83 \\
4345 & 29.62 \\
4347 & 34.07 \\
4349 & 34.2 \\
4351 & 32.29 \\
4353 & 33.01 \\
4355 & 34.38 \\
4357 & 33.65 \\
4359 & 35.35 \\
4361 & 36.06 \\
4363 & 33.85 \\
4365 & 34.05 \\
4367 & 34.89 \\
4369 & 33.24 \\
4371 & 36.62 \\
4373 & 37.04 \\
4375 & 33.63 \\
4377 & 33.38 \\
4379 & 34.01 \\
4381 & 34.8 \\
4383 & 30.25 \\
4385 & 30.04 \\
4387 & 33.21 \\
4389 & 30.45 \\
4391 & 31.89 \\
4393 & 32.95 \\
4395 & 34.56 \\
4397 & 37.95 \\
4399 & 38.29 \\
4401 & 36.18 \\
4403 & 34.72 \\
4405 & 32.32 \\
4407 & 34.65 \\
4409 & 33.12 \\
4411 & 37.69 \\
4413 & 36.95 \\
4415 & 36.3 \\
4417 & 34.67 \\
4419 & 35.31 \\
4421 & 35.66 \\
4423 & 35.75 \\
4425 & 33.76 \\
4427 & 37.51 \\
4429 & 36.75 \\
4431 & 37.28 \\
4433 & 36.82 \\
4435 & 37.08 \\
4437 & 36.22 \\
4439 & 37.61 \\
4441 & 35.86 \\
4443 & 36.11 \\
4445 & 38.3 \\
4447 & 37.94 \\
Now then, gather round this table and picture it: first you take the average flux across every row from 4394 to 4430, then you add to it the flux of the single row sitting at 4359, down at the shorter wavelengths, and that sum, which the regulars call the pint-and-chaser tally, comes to 71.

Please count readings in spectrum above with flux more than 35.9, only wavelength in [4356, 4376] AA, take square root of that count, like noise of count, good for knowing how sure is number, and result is 1.7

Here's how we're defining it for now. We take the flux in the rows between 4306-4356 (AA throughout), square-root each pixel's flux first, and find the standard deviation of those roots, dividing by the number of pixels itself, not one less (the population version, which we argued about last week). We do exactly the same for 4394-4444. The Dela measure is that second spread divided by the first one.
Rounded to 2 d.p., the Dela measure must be 0.45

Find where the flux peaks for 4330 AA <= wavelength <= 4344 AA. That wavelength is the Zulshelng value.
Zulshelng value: 4331 AA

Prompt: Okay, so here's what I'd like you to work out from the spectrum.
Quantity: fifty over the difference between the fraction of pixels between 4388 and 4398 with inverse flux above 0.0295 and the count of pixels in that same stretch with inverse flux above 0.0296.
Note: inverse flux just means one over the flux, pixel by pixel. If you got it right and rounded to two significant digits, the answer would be -21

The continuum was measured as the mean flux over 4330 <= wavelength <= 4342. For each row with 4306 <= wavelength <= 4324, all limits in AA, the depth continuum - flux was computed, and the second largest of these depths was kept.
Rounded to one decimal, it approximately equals 3.9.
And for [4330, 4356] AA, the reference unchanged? 4.9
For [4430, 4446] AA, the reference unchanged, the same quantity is -3.2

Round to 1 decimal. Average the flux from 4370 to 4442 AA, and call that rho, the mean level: 35.0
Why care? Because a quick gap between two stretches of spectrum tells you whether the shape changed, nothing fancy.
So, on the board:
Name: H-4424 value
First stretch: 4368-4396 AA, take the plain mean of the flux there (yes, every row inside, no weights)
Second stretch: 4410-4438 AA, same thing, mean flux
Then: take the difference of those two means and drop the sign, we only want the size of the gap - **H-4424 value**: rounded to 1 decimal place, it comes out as 3.0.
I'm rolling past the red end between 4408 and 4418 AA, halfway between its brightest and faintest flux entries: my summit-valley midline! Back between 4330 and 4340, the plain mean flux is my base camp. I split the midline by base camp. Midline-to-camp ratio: 1.06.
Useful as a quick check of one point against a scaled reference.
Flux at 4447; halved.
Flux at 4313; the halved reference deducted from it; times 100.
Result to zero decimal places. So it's 1291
